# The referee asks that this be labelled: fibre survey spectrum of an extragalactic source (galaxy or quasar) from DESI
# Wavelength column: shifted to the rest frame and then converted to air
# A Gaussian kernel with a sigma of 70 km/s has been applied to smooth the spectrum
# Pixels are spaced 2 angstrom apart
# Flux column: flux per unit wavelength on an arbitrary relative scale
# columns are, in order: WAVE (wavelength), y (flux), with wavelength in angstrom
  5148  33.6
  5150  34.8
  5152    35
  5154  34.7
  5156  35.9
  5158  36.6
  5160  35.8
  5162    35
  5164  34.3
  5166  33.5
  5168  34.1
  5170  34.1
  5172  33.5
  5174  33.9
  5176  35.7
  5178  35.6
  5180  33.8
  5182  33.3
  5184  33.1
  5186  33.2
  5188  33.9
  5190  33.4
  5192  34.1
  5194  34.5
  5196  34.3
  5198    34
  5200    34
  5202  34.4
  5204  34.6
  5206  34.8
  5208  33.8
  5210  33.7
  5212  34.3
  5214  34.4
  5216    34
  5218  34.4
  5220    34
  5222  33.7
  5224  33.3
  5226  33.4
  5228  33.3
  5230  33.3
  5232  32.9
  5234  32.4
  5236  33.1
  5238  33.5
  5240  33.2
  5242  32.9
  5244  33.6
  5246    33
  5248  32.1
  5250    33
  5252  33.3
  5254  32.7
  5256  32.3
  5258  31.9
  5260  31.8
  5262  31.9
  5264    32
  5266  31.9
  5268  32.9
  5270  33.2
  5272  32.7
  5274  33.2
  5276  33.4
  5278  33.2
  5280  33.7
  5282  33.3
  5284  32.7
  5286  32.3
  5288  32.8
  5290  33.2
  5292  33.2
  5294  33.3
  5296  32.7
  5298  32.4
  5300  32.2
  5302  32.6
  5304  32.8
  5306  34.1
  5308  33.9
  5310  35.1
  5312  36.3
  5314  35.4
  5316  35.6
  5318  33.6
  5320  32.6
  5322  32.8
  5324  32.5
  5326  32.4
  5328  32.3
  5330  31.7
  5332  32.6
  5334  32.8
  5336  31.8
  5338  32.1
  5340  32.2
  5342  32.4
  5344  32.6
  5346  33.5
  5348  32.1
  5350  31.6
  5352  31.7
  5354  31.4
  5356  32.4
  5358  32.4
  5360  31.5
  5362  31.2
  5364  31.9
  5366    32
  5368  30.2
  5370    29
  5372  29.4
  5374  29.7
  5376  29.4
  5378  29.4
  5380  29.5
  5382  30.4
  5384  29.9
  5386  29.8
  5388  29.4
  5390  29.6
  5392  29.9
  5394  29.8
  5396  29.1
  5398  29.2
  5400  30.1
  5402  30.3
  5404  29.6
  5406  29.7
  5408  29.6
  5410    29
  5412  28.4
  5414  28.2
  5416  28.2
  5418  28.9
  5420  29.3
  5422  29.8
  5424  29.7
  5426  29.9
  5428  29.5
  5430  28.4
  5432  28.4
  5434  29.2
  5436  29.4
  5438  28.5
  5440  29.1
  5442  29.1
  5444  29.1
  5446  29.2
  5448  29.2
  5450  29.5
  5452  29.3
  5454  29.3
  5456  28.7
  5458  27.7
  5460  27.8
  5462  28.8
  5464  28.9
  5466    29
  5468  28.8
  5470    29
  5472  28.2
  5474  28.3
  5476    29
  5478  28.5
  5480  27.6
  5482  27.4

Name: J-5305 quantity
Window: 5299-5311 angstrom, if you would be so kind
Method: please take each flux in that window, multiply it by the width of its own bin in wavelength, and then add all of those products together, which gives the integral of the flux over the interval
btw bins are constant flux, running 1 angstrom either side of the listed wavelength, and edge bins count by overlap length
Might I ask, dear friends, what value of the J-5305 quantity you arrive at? 401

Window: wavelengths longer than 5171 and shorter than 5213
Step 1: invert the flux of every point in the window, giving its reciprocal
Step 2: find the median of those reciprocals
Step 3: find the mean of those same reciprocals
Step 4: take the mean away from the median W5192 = 0.0001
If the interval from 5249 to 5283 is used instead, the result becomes -0.0002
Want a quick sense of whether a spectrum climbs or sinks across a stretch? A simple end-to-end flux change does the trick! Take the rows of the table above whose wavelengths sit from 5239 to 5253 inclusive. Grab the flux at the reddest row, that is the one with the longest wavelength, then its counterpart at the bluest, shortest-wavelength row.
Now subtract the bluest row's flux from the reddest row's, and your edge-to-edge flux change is 0.10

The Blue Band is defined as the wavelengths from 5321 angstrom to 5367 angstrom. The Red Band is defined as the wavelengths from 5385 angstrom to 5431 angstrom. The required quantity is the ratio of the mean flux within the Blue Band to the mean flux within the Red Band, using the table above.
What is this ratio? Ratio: 1.10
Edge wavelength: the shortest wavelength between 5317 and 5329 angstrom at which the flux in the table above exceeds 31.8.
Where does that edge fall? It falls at 5318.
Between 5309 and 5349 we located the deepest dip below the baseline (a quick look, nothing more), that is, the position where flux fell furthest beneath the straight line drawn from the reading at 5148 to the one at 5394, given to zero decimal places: 5330 angstrom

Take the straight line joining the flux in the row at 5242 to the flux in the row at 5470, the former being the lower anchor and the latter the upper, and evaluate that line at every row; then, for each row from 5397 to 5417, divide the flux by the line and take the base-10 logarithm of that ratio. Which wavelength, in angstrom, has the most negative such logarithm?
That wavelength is 5414 angstrom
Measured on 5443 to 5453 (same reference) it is 5444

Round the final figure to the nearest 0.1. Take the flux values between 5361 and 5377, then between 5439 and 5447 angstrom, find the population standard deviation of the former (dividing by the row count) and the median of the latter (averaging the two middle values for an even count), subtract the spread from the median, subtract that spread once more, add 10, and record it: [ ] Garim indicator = 36.9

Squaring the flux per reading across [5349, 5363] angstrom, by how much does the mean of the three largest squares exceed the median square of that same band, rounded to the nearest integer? 36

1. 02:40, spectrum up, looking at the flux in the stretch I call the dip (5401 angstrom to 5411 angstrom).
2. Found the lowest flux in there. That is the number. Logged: 29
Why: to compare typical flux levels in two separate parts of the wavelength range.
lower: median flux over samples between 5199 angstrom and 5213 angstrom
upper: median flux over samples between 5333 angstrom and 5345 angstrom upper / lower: 0.942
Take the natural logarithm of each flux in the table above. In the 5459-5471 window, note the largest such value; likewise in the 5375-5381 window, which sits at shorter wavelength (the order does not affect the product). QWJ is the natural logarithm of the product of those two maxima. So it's 2.433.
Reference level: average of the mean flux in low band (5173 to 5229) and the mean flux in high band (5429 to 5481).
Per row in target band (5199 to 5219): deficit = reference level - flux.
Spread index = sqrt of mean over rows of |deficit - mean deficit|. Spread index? 0.54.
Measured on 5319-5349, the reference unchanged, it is 0.57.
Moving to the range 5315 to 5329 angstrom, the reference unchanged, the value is 0.92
